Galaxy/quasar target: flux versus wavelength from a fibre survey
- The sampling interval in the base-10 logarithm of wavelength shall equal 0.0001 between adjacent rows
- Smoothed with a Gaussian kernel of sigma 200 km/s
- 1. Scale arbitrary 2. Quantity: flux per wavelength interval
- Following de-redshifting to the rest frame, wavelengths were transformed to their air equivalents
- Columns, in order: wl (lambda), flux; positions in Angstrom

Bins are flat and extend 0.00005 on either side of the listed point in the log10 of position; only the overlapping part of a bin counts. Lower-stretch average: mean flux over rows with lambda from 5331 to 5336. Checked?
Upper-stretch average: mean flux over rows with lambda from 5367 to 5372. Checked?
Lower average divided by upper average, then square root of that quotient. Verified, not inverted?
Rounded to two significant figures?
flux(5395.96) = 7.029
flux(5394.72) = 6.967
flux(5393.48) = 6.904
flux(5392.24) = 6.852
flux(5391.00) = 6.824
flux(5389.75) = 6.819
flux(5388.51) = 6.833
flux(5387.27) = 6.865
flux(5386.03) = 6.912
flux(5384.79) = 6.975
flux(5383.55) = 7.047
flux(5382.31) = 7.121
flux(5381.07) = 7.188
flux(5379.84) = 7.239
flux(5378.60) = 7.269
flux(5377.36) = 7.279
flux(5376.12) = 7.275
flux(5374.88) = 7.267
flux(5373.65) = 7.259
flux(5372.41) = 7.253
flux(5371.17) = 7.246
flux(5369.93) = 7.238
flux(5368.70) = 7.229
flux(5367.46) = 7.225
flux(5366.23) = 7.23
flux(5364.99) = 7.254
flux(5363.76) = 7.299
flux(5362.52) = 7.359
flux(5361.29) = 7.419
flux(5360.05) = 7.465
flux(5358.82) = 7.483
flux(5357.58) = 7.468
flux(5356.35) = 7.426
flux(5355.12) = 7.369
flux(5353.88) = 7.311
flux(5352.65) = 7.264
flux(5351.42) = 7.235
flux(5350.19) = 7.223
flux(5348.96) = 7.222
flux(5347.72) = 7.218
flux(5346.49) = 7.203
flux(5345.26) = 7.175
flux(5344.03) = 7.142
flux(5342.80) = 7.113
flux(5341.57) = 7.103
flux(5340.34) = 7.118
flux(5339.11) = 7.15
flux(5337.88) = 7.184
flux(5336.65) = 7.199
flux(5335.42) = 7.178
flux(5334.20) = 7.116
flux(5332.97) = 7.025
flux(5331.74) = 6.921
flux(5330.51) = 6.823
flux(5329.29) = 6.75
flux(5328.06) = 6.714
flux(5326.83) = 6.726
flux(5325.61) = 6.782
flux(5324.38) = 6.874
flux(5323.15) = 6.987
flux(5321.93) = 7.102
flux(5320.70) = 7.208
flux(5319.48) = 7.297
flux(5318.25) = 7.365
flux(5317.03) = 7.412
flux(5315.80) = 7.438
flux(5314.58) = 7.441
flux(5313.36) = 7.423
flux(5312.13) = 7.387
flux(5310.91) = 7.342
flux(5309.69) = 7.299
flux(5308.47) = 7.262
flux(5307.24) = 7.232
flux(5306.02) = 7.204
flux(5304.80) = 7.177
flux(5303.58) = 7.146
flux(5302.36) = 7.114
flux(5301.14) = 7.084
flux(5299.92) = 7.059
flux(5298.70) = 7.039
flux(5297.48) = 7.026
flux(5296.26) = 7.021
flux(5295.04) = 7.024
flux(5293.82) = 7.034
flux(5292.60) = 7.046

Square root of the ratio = 0.99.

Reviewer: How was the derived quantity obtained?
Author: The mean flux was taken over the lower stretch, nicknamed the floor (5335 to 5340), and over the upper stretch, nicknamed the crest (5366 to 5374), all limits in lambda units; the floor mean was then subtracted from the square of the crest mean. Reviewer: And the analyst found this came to 45.2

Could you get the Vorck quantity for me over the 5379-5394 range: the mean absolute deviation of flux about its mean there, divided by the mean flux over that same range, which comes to 0.018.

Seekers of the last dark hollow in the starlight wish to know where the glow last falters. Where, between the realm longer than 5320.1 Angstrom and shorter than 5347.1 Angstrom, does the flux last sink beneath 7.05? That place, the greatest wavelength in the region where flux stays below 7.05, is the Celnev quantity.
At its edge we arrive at 5332.97 Angstrom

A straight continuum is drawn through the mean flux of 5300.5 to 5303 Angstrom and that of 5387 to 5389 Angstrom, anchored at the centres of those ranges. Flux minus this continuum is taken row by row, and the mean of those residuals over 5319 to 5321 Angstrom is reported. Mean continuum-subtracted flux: 0.21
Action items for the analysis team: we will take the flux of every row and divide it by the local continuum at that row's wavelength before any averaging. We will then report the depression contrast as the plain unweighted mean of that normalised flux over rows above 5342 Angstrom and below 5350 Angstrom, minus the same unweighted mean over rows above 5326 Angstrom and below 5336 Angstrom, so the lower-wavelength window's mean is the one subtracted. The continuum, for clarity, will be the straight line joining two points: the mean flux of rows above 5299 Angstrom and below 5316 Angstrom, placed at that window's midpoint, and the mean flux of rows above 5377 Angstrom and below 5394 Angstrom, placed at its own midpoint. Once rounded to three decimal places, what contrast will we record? 0.044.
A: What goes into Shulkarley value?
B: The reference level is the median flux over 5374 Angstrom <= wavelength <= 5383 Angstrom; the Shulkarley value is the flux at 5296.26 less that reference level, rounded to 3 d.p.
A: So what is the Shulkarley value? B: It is -0.246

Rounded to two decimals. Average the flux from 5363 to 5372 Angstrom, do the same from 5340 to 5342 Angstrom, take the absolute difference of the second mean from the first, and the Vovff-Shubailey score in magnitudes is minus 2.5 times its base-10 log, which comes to 2.17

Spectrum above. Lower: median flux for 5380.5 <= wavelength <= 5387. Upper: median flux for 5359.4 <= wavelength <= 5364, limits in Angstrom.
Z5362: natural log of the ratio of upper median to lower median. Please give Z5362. 0.05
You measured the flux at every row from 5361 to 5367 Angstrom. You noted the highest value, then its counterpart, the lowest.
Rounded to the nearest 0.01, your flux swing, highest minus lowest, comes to 0.19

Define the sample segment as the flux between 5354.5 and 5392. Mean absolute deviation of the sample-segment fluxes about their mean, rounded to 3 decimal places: 0.150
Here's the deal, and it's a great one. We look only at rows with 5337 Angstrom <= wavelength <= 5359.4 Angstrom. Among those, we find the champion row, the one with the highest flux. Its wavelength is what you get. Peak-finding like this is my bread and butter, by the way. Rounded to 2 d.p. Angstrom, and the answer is 5358.82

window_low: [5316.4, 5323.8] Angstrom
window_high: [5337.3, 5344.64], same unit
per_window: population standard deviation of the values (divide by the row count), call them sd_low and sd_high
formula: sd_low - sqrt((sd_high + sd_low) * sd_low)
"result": -0.013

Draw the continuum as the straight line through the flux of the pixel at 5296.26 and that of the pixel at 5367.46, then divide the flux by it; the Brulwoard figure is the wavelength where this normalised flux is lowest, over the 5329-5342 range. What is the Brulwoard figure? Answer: 5329.29 Angstrom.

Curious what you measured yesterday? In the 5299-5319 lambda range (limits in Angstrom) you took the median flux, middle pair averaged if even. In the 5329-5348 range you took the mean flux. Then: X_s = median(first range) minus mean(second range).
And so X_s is 0.19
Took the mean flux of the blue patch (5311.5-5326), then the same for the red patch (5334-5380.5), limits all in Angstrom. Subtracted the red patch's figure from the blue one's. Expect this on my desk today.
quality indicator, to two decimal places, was -0.03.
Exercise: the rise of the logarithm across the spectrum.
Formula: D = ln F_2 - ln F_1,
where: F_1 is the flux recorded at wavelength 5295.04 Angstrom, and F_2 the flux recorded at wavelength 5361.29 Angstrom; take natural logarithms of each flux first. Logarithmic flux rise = 0.05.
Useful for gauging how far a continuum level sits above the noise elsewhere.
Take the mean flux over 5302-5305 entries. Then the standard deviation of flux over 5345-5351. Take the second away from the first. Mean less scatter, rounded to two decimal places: 7.13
